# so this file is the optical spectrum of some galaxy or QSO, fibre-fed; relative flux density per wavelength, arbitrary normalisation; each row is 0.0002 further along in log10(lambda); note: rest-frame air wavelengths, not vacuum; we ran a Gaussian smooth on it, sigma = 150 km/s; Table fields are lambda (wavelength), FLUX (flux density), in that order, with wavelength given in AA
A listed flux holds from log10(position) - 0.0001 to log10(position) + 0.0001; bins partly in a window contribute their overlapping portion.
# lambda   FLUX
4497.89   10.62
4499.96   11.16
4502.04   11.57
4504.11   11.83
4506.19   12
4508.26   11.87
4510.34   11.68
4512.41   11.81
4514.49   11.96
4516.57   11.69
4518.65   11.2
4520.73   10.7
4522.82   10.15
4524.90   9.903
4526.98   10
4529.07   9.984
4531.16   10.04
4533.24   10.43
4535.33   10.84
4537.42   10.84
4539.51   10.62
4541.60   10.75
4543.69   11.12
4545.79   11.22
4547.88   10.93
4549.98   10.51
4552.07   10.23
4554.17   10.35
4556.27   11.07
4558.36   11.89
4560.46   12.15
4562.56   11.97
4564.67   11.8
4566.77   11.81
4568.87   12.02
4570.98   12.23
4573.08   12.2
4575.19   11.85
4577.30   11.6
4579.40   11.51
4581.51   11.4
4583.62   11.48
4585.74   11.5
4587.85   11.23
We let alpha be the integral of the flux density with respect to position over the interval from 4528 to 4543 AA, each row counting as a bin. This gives 158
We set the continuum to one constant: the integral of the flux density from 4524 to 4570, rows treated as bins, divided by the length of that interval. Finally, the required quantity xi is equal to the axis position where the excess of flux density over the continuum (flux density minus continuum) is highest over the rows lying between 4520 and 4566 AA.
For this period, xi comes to 4560.46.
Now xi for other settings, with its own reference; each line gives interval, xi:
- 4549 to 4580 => 4570.98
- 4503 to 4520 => 4506.19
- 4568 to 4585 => 4570.98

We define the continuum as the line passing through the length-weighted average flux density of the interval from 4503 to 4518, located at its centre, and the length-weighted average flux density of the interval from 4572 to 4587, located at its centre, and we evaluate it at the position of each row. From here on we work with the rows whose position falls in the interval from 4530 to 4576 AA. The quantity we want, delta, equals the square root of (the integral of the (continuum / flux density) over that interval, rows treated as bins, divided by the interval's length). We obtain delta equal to 1.02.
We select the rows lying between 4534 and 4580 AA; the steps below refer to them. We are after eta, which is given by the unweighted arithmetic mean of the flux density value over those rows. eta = 11.3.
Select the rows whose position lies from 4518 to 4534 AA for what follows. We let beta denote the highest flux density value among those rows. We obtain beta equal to 11.2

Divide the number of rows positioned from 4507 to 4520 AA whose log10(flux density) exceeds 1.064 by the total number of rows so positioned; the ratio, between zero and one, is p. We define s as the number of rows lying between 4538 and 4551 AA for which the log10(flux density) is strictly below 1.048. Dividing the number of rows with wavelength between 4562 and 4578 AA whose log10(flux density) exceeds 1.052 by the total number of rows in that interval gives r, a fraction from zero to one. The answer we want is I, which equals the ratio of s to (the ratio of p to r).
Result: 6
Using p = 0.83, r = 1.00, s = 5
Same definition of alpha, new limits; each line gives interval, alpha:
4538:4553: 162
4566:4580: 167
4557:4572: 179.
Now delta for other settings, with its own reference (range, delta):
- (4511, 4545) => 1.05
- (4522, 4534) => 1.08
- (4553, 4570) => 1.00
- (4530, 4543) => 1.05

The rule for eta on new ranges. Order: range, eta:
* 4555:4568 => 11.8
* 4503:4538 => 11.0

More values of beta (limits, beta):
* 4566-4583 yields 12.23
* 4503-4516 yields 12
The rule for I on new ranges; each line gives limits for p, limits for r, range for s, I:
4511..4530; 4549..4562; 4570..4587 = 0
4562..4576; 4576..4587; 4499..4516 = 1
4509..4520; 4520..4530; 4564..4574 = 0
